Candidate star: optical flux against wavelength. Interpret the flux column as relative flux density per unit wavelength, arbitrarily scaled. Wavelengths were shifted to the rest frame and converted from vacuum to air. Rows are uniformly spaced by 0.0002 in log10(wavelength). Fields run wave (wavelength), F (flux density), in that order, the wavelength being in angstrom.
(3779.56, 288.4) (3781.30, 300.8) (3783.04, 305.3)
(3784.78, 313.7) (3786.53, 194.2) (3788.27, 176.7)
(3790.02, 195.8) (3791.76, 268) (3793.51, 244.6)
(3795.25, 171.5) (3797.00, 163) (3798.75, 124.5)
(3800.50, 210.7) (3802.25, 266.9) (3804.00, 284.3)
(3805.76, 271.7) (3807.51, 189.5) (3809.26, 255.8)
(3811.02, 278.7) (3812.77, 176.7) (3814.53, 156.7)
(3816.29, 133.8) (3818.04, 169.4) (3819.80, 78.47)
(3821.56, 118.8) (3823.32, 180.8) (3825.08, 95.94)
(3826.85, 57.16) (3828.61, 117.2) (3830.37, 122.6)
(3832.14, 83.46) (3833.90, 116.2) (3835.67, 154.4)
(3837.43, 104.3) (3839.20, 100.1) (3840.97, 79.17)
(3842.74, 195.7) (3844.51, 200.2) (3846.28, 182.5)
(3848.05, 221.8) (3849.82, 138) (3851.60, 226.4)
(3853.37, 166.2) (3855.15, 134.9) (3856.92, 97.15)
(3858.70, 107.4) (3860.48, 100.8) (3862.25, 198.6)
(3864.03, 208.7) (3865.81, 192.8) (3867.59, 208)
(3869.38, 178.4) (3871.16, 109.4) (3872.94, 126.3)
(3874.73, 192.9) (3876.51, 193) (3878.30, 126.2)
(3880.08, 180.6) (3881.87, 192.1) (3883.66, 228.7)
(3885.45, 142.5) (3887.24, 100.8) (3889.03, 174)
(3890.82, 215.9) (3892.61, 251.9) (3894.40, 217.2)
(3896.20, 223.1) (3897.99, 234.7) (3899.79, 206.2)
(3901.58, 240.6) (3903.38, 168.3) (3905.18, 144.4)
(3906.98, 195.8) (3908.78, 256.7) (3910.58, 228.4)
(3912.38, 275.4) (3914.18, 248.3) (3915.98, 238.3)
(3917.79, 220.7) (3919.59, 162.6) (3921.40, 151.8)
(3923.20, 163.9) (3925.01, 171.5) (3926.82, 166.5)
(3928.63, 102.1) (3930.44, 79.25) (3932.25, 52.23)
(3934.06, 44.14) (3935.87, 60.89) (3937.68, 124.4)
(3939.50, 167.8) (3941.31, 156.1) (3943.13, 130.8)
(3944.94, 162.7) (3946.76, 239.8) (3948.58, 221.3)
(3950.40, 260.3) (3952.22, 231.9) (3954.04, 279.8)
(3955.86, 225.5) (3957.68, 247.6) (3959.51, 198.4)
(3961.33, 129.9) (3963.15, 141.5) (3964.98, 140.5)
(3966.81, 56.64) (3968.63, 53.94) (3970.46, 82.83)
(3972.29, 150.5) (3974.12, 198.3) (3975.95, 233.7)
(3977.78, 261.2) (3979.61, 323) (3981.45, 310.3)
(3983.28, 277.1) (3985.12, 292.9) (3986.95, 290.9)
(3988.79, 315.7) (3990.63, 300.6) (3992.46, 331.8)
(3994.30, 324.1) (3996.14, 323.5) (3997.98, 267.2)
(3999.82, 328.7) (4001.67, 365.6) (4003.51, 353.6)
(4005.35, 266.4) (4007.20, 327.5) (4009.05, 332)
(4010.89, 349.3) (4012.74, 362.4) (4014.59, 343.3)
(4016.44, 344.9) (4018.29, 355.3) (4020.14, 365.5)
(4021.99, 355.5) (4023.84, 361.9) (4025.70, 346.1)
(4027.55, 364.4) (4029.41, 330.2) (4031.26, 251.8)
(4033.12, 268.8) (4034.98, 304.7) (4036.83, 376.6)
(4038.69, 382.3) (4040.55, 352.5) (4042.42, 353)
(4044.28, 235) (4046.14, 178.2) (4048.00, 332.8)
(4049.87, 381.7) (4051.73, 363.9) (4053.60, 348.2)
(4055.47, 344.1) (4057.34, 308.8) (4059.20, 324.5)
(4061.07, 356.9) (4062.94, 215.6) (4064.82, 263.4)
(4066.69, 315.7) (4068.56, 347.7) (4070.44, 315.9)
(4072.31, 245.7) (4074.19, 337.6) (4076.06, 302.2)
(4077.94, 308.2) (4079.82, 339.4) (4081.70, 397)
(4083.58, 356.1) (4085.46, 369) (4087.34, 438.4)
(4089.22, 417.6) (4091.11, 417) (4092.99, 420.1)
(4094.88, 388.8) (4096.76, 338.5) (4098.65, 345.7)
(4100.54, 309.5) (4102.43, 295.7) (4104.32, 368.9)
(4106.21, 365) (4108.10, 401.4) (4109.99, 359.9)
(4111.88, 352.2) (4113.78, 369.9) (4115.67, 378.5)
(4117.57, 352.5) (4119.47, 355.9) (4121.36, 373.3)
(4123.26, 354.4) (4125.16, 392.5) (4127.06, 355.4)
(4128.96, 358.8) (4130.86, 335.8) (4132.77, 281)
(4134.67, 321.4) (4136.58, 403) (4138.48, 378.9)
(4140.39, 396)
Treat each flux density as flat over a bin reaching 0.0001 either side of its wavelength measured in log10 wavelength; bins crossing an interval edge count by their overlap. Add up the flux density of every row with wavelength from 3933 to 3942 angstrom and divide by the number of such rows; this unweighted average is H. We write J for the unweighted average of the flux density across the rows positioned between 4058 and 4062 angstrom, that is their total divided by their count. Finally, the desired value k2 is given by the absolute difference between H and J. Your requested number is 230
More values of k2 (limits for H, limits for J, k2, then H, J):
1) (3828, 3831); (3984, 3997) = 191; 120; 311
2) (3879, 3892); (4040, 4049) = 114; 176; 290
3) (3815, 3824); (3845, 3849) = 66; 136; 202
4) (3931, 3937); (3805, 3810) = 187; 52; 239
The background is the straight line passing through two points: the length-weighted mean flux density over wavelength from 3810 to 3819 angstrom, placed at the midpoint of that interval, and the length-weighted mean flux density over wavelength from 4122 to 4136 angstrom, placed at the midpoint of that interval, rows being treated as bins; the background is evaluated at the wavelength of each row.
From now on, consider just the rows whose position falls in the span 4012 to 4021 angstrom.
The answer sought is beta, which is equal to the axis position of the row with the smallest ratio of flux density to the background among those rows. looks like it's 4014.59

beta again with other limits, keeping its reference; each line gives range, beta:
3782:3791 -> 3788.27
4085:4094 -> 4085.46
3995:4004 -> 3997.98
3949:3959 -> 3955.86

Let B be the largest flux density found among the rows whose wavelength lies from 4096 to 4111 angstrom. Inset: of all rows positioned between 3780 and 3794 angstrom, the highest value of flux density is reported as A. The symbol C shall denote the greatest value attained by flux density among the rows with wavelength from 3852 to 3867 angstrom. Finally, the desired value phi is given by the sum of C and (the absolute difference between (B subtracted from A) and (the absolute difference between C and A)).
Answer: 401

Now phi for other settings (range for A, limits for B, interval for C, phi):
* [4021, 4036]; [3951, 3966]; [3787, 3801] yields 280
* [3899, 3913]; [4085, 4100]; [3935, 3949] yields 438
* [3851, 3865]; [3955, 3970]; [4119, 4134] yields 580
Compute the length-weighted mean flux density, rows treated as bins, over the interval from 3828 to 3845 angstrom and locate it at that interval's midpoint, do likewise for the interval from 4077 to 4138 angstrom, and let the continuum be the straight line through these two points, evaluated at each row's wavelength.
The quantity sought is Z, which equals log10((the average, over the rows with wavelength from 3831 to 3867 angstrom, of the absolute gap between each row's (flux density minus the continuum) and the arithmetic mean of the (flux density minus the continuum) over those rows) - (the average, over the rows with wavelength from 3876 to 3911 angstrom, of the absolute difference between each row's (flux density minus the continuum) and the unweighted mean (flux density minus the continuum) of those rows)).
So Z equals 0.98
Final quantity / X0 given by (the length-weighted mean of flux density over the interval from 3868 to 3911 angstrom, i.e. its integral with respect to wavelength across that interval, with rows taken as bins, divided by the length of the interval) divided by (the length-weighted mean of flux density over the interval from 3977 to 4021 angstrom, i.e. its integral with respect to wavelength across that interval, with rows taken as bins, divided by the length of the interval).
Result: 0.59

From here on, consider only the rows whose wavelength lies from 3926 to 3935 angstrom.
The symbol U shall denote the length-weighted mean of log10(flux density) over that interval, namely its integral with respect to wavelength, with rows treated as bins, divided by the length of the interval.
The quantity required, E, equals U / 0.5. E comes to 3.79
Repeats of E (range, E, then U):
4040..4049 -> 4.89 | 2.4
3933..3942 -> 3.96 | 2.0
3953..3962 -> 4.65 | 2.3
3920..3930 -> 4.32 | 2.2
